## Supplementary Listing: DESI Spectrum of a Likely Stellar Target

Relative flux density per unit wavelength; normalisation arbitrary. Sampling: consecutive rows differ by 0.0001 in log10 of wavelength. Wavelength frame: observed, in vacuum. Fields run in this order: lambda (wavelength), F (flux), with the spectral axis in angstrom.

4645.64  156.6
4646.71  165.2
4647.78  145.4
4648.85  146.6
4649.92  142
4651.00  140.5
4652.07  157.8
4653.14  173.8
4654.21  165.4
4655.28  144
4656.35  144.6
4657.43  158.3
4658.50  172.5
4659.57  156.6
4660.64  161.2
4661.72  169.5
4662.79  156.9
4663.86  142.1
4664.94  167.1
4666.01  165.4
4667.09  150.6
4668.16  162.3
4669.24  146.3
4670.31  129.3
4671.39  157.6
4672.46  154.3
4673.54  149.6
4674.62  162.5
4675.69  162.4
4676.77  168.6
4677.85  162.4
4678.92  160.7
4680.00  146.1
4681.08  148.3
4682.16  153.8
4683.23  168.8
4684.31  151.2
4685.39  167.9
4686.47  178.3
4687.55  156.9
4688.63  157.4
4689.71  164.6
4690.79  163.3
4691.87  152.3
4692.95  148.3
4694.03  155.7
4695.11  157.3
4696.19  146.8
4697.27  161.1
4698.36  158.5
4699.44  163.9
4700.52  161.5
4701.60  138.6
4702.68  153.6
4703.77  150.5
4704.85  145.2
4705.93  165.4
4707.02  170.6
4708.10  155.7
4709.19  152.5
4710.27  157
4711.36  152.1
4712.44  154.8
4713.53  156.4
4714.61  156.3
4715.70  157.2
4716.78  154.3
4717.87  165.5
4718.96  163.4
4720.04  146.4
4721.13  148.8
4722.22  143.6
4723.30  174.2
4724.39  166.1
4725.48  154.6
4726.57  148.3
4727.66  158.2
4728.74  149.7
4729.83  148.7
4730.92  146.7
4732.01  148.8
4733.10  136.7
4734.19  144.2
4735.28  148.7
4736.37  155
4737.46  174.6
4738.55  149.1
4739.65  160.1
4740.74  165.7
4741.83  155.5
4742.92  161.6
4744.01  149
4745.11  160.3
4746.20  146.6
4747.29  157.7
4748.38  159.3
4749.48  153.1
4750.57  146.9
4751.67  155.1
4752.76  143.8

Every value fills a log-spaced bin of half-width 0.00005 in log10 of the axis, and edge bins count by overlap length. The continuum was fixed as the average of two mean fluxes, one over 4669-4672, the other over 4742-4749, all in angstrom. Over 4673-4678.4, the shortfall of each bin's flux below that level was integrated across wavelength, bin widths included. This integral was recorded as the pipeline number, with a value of -59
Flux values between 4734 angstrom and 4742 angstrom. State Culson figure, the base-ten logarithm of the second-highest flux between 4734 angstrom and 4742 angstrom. 2.219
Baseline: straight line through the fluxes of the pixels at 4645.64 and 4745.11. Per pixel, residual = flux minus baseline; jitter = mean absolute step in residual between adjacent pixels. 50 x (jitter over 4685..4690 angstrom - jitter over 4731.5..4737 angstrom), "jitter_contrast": 114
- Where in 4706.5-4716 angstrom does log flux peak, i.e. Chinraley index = 4707.02 angstrom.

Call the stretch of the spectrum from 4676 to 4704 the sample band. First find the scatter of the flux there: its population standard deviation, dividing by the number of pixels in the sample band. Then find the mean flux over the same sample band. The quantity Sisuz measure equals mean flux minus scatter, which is 149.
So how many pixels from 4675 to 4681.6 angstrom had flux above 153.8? 4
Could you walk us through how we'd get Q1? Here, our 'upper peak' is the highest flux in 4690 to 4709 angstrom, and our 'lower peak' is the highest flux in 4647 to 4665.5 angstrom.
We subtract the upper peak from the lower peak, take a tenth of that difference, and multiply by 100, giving 32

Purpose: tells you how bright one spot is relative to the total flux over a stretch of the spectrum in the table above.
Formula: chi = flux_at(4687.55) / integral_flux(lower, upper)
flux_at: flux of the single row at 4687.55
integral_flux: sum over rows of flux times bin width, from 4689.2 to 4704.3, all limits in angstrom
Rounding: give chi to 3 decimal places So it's 0.067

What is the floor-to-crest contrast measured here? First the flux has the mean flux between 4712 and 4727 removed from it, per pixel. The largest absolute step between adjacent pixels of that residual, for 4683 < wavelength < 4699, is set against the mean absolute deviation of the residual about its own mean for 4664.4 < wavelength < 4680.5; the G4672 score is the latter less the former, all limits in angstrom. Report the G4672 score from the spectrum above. -13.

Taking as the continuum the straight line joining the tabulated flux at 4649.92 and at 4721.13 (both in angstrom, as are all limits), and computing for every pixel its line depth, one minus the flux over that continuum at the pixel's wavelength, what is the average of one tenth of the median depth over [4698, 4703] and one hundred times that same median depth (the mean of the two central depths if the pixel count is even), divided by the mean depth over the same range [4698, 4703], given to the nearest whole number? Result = 71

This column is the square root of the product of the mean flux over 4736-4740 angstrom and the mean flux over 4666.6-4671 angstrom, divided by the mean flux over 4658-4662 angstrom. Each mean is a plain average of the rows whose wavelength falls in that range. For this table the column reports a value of 0.93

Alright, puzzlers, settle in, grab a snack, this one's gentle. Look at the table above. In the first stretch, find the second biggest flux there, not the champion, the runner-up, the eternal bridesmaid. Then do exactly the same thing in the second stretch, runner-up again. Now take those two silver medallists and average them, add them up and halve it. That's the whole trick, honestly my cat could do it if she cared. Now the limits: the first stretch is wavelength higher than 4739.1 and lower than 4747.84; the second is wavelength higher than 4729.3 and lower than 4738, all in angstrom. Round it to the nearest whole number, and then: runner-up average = 158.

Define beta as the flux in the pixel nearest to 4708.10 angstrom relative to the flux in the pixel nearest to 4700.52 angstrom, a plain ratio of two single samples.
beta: 0.96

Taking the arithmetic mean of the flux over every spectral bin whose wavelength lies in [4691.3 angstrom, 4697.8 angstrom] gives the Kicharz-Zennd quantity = 154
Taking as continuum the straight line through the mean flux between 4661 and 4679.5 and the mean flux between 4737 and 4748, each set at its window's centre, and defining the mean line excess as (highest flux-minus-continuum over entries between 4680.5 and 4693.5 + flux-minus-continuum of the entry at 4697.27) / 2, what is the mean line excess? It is 12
